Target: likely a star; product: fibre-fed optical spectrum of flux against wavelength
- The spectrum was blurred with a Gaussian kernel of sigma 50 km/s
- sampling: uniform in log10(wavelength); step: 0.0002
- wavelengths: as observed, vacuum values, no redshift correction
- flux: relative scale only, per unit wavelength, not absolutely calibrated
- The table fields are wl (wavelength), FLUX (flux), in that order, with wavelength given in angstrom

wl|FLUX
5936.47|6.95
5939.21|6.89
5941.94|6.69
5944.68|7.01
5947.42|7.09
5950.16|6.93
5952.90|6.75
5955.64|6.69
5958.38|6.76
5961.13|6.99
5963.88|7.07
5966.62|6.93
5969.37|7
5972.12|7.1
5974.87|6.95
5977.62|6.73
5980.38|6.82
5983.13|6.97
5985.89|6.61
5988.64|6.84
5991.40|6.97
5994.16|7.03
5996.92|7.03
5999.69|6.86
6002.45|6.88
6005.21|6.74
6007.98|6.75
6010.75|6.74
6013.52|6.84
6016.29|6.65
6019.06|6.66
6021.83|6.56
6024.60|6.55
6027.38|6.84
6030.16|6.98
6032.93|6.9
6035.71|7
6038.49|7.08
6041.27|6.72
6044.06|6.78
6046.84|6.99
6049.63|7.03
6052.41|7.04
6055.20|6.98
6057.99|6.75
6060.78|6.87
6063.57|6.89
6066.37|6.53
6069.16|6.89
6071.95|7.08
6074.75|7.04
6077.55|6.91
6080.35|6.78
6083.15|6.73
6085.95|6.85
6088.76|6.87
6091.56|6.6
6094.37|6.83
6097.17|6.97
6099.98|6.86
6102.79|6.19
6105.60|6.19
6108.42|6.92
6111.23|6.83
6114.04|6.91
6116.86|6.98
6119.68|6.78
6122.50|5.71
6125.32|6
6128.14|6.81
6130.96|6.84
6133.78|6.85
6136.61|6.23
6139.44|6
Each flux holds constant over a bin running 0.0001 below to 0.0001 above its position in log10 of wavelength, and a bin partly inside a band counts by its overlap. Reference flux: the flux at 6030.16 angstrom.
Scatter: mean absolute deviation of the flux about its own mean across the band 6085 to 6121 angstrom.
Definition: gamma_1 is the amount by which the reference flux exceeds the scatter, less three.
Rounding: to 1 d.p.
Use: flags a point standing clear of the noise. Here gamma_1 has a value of 3.8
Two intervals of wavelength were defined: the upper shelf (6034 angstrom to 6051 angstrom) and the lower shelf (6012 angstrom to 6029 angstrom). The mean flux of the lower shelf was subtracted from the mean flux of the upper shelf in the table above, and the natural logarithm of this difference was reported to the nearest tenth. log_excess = -1.4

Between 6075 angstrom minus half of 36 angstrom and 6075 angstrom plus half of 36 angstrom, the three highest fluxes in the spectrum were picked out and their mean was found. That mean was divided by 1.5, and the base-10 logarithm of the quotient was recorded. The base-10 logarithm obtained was 0.670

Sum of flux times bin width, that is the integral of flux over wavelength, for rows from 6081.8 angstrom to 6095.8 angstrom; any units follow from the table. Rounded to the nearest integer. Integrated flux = 95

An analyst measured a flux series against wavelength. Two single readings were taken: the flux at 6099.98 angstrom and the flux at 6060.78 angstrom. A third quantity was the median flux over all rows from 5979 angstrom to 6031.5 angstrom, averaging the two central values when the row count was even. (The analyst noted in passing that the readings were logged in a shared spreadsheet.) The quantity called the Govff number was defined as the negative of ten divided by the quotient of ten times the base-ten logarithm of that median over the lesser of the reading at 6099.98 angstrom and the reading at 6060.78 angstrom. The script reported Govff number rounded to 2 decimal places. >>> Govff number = -8.22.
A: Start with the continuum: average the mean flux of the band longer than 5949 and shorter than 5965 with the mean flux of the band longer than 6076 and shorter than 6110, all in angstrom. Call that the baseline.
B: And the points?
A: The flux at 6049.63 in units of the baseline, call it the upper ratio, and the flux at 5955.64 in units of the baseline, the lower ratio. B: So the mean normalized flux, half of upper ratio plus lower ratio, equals 1.010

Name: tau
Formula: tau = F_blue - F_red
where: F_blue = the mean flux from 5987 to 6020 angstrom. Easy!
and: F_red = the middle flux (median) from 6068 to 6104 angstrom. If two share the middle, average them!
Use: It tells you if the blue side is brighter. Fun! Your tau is -0.03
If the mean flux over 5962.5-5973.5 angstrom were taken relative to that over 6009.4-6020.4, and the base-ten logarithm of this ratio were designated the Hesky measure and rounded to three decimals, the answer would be 0.019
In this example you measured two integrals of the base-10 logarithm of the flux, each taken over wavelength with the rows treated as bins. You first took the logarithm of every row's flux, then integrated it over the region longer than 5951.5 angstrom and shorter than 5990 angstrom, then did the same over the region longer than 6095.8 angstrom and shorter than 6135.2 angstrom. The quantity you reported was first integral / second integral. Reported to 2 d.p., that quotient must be 1.00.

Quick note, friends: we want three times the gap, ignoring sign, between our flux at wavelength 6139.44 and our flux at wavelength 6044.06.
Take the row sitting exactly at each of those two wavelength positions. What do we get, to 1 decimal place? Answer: 2.3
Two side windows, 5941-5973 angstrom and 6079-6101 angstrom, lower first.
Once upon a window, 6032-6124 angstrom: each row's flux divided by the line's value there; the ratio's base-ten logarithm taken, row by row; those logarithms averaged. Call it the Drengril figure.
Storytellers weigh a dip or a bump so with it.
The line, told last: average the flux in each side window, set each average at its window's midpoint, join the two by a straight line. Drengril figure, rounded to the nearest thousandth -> -0.002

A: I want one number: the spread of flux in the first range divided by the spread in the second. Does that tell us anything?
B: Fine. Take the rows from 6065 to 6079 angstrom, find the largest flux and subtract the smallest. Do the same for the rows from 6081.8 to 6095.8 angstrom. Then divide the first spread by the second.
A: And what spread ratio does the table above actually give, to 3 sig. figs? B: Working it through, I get 2.04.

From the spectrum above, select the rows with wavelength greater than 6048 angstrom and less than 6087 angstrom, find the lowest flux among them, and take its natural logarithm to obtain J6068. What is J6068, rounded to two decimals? 1.88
